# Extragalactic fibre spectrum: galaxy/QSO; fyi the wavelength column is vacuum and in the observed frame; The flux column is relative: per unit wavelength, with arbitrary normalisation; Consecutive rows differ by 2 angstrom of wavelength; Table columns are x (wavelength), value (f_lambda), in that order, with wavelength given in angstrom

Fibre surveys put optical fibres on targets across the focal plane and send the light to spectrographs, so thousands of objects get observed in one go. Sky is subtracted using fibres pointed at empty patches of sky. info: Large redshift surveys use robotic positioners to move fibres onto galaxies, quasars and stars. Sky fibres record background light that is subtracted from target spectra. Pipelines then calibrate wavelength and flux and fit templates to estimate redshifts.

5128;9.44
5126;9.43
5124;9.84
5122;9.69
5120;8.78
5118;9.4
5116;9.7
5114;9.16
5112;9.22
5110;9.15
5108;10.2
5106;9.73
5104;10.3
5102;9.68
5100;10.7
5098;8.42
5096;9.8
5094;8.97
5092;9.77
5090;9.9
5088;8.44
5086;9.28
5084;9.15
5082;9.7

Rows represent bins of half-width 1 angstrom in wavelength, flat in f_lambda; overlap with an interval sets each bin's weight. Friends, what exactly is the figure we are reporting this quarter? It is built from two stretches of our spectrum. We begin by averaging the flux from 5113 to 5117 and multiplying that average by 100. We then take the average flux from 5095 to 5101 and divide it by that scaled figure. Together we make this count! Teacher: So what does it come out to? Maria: 0.0102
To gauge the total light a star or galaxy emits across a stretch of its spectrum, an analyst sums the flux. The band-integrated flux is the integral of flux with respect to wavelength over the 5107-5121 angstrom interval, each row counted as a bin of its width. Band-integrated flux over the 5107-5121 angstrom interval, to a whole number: 131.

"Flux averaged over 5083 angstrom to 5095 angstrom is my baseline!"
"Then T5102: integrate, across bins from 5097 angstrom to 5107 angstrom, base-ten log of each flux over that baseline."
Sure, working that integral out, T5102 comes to 0.22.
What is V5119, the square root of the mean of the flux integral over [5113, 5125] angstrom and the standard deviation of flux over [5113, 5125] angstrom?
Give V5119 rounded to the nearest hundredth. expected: 7.53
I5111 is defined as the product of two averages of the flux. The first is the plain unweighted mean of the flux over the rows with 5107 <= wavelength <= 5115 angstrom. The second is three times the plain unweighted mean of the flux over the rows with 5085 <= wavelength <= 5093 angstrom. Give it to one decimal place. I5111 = 264.5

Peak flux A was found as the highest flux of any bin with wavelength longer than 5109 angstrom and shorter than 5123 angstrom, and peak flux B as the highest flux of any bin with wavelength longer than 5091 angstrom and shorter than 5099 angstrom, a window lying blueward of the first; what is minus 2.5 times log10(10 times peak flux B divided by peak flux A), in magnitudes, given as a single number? -2.51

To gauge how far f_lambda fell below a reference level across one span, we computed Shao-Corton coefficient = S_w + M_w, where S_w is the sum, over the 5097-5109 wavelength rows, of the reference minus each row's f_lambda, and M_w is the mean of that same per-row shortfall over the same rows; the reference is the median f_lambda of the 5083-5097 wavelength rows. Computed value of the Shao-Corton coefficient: -3.9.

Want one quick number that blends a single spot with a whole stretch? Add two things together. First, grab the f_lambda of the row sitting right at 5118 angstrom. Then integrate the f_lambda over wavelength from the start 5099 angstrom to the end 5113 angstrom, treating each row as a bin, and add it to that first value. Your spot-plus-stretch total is 147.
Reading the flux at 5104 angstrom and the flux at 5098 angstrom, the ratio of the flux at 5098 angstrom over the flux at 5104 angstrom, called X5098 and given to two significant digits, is 0.82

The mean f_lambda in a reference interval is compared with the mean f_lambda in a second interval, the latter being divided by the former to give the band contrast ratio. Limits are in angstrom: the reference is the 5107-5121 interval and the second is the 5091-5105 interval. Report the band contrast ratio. 1.031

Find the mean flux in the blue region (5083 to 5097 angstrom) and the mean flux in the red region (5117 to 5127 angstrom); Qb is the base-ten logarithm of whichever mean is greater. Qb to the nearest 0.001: 0.974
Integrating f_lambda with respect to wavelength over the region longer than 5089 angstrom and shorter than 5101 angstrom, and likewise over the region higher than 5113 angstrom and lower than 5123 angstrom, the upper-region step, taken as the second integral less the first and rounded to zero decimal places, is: -22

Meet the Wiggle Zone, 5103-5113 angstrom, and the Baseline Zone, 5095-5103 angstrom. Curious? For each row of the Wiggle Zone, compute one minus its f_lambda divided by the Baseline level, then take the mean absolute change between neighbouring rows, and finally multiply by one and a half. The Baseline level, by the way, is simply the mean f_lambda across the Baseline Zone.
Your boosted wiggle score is 0.084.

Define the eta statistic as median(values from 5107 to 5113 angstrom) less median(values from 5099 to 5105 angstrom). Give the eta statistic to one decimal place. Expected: -1.1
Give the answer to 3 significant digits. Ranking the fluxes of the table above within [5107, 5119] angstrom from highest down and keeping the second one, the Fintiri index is 9.70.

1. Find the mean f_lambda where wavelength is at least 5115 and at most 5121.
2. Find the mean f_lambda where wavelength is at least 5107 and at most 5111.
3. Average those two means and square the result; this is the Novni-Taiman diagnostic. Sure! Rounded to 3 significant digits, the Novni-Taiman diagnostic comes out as 89.9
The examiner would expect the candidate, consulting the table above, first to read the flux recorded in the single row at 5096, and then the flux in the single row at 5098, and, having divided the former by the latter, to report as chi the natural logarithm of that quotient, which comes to 0.15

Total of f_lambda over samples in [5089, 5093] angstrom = 19.7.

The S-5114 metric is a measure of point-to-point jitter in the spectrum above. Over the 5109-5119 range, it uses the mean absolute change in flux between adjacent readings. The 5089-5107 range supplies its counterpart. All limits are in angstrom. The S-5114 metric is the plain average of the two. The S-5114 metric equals 0.60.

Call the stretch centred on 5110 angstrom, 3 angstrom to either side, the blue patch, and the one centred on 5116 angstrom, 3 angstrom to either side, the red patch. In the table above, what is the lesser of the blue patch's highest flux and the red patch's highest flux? 9.70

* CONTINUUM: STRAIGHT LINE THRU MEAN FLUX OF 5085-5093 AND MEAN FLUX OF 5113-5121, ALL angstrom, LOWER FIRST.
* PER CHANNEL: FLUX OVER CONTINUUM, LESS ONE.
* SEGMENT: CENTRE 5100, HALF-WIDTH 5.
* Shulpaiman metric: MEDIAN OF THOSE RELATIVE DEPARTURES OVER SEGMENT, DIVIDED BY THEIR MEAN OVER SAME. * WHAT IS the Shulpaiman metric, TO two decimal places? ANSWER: 1.01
